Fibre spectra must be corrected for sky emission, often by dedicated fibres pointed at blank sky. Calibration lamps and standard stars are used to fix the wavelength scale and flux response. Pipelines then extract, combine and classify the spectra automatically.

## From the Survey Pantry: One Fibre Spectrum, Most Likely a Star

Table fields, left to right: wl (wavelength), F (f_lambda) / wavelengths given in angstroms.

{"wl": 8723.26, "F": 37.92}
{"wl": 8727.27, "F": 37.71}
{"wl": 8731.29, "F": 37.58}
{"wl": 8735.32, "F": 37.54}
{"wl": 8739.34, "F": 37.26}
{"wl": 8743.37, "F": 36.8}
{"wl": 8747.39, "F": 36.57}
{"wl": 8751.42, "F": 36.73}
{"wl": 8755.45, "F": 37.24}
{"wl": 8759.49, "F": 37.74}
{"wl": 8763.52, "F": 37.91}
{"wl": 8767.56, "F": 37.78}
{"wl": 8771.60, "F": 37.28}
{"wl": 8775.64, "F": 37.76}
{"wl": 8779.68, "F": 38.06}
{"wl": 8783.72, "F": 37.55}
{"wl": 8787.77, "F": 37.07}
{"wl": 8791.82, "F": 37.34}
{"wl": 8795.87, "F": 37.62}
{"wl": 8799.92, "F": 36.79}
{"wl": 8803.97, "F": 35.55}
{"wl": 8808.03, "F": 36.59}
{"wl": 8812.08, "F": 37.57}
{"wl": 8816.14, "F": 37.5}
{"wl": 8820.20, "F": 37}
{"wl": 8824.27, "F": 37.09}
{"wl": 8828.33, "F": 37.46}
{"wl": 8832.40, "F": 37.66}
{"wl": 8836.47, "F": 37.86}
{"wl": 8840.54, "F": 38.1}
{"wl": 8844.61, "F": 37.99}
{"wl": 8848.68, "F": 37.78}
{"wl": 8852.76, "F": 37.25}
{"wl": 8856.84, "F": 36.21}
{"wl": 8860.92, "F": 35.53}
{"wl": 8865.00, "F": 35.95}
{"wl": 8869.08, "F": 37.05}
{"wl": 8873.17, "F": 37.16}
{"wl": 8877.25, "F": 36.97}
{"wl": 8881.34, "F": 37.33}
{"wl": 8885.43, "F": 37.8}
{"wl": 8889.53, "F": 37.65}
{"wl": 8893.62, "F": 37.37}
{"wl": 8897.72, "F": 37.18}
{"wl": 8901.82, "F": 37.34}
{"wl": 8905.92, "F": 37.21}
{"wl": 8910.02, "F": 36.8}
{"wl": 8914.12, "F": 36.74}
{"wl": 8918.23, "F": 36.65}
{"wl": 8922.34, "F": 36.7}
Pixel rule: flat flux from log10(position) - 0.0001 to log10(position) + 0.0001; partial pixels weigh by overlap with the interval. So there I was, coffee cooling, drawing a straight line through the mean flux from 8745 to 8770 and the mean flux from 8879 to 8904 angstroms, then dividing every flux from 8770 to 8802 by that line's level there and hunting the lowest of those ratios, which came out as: 0.985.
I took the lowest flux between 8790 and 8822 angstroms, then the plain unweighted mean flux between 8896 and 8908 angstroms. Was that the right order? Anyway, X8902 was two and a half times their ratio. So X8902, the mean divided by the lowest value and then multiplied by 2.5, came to 2.62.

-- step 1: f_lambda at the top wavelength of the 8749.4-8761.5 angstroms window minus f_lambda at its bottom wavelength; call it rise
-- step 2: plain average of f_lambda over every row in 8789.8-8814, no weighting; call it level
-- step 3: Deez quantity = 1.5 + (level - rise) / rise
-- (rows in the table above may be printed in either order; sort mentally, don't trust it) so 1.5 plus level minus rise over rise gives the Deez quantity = 37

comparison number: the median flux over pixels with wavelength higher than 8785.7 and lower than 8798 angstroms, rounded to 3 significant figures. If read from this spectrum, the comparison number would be 37.3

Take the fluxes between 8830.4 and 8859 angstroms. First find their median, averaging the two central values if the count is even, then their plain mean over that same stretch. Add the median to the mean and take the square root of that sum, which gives 8.68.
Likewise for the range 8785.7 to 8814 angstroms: 8.60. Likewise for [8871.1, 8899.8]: 8.64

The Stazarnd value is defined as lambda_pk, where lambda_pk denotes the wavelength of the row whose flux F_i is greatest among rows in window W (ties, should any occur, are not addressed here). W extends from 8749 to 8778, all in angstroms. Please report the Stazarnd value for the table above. 8763.52 angstroms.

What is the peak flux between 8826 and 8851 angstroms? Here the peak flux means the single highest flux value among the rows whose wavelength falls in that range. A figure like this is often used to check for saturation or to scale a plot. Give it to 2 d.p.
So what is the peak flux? 38.10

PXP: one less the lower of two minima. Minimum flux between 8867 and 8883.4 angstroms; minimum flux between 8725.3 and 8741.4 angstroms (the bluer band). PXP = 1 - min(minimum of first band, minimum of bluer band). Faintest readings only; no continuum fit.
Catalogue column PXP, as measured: -35.97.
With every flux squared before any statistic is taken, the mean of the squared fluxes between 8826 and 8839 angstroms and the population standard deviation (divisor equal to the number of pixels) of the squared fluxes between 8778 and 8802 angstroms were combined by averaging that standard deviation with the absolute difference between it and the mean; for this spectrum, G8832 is 709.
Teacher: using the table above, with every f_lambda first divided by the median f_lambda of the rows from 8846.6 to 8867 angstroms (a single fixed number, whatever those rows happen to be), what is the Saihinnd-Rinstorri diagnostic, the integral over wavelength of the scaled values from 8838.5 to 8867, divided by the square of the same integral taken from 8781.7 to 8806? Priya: 0.047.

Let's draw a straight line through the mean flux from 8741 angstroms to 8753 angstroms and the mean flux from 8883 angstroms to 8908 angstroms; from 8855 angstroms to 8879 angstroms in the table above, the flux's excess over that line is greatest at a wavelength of 8873.17 angstroms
